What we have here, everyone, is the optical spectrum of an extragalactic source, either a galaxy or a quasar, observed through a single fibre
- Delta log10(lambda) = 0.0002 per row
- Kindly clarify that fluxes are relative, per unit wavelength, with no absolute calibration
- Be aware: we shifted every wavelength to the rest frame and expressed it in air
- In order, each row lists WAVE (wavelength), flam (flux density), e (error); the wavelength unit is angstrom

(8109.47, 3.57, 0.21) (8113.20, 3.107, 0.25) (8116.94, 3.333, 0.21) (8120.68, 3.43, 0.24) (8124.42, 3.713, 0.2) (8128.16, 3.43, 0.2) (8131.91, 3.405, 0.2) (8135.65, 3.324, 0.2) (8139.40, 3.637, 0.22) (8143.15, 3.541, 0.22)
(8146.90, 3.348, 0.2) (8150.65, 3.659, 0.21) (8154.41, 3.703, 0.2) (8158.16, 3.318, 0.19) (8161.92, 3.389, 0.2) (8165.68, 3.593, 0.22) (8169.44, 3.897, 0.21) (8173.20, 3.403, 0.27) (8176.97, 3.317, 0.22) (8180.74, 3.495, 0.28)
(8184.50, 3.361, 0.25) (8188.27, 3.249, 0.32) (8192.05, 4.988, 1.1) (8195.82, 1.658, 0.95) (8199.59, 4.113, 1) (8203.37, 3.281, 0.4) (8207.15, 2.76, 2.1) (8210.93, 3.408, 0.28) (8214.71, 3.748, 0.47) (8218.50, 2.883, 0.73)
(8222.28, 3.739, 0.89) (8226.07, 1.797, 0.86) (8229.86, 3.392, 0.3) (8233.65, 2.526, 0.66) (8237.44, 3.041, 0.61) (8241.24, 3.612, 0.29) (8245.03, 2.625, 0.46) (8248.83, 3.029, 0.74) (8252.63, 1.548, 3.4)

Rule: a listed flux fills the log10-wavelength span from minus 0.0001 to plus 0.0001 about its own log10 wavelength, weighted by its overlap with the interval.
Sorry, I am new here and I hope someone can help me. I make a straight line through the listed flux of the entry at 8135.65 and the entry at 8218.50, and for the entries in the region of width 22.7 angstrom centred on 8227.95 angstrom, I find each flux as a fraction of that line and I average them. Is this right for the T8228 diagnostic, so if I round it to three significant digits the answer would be 1.02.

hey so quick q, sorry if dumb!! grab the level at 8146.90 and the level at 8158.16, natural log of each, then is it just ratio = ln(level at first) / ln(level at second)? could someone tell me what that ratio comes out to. 1.0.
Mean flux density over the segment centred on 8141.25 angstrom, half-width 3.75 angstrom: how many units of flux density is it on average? 3.59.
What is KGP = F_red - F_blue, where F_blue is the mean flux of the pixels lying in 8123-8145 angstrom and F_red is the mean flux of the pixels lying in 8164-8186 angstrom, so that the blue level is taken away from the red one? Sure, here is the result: 0.0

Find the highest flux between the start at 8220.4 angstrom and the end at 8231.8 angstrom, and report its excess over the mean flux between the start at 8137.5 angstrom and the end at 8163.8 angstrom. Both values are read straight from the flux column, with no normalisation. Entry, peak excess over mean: 0.23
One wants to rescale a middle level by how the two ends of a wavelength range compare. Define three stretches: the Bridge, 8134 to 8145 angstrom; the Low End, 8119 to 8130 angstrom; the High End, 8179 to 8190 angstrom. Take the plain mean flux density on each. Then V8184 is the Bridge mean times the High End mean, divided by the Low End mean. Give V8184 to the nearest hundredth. 3.35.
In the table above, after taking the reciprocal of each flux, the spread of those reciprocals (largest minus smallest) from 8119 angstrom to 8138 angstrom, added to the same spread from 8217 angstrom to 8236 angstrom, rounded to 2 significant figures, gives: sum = 0.32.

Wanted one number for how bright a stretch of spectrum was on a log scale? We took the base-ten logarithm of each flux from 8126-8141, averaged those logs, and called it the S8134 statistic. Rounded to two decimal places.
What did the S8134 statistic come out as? 0.54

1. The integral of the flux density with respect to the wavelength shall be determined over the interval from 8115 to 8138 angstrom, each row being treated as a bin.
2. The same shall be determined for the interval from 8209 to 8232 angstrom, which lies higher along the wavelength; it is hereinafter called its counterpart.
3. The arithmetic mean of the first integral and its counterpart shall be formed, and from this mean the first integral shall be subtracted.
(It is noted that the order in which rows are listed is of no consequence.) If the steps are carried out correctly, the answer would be -3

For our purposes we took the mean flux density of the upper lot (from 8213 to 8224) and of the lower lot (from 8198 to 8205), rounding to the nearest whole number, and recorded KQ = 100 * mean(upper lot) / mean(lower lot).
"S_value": 93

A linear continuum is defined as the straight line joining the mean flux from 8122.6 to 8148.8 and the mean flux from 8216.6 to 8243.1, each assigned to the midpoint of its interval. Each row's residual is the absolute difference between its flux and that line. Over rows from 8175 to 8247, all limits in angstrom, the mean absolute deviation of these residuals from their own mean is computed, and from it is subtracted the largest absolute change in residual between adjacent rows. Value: -1.4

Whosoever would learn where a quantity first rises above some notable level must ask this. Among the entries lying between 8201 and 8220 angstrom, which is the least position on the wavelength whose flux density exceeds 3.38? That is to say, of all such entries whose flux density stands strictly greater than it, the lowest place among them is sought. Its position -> 8210.93 angstrom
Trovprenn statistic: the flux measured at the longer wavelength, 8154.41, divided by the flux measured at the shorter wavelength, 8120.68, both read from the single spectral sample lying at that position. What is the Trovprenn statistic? 1.1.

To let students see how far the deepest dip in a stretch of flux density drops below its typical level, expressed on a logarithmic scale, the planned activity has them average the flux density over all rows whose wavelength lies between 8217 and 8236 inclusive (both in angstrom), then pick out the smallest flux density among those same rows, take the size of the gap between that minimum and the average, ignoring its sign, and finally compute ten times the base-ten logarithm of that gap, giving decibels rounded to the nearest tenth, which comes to 0.3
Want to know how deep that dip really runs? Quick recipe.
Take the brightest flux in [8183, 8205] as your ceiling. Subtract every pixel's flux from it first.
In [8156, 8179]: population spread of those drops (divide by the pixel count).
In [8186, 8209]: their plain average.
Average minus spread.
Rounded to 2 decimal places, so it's 1.44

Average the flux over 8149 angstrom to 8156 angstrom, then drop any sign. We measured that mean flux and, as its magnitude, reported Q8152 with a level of 3.68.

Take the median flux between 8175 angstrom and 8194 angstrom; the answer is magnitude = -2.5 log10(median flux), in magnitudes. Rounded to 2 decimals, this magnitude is -1.32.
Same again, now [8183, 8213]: -1.30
